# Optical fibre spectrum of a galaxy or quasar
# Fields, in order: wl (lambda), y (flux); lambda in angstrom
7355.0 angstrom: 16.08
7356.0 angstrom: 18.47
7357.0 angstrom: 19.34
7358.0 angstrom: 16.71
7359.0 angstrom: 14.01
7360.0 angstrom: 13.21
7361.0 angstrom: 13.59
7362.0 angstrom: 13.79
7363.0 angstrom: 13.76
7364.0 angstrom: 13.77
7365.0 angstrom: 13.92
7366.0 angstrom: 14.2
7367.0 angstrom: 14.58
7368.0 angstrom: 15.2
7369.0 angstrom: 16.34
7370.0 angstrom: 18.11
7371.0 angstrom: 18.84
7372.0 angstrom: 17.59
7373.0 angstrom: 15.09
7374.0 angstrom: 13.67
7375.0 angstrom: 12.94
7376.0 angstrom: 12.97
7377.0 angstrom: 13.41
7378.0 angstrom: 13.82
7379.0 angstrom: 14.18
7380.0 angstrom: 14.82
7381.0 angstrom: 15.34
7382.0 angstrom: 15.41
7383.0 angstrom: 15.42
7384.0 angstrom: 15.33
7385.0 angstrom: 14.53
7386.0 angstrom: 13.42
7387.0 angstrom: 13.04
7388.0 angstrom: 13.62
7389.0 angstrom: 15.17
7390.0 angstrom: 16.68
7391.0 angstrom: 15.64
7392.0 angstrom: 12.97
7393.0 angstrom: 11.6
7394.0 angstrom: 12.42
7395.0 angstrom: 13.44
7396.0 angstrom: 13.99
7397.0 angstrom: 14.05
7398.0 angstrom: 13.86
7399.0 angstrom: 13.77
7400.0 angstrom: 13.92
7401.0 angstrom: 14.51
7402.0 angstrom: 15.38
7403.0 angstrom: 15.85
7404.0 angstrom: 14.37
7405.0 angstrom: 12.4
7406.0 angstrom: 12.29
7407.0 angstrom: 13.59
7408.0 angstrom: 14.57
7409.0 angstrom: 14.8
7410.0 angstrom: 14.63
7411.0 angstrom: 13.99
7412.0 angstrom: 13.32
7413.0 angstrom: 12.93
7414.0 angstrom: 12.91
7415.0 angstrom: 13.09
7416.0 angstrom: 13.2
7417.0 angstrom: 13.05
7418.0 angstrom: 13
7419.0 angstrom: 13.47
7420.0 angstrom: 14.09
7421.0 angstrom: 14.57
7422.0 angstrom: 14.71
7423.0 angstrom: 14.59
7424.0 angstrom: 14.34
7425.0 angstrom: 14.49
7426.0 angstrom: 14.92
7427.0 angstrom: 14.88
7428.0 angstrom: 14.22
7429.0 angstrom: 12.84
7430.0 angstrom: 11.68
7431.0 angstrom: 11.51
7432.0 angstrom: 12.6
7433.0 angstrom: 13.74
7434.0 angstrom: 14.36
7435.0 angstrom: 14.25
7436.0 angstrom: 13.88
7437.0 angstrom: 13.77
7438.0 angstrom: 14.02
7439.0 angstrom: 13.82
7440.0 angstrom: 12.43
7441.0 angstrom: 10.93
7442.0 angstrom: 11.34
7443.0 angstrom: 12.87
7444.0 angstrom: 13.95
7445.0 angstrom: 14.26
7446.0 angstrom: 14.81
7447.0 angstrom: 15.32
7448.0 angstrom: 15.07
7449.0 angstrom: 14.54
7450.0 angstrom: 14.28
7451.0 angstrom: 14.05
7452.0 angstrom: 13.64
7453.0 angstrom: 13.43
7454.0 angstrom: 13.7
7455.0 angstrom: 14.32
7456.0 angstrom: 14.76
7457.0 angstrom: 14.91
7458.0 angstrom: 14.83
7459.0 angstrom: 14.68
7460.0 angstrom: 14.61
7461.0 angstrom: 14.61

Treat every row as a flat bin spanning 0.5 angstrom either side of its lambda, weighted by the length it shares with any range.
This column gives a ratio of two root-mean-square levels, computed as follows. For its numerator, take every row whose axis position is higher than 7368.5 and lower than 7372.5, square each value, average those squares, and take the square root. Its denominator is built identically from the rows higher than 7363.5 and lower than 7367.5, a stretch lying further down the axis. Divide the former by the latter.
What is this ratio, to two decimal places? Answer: 1.26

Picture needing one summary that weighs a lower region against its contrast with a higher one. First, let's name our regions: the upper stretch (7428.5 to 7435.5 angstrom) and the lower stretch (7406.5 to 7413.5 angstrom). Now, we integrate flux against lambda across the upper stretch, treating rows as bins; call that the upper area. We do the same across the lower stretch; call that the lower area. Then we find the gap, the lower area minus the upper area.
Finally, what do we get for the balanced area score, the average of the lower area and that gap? 52.3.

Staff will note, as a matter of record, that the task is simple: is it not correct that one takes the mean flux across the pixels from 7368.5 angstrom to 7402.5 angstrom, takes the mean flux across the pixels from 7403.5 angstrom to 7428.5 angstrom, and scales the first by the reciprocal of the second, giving 1.05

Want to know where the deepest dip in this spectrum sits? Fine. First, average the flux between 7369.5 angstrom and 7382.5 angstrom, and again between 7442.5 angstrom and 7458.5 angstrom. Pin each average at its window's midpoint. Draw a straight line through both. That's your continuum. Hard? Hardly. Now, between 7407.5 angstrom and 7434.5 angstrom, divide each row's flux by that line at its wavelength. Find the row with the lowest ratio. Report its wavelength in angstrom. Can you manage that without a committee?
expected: 7431.0 angstrom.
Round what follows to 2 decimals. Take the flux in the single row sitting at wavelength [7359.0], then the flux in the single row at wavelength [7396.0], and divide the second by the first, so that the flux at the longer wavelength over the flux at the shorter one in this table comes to 1.00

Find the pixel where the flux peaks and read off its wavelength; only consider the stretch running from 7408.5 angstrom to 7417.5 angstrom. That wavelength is 7409.0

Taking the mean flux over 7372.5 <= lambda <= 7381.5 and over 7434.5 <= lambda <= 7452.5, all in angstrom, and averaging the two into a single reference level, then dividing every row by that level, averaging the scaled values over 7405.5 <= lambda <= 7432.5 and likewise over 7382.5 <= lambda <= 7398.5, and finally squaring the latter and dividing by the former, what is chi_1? 1.05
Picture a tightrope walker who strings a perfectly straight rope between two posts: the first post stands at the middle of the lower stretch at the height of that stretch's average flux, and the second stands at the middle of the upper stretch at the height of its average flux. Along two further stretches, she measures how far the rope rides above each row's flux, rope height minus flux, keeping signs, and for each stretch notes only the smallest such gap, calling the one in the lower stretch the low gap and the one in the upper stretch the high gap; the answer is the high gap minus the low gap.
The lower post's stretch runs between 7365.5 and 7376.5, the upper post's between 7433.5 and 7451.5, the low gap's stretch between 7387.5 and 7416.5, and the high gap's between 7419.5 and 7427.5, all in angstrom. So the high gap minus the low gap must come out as 0.9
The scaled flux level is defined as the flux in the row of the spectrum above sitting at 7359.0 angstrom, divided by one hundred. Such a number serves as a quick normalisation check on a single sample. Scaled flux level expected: 0.140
